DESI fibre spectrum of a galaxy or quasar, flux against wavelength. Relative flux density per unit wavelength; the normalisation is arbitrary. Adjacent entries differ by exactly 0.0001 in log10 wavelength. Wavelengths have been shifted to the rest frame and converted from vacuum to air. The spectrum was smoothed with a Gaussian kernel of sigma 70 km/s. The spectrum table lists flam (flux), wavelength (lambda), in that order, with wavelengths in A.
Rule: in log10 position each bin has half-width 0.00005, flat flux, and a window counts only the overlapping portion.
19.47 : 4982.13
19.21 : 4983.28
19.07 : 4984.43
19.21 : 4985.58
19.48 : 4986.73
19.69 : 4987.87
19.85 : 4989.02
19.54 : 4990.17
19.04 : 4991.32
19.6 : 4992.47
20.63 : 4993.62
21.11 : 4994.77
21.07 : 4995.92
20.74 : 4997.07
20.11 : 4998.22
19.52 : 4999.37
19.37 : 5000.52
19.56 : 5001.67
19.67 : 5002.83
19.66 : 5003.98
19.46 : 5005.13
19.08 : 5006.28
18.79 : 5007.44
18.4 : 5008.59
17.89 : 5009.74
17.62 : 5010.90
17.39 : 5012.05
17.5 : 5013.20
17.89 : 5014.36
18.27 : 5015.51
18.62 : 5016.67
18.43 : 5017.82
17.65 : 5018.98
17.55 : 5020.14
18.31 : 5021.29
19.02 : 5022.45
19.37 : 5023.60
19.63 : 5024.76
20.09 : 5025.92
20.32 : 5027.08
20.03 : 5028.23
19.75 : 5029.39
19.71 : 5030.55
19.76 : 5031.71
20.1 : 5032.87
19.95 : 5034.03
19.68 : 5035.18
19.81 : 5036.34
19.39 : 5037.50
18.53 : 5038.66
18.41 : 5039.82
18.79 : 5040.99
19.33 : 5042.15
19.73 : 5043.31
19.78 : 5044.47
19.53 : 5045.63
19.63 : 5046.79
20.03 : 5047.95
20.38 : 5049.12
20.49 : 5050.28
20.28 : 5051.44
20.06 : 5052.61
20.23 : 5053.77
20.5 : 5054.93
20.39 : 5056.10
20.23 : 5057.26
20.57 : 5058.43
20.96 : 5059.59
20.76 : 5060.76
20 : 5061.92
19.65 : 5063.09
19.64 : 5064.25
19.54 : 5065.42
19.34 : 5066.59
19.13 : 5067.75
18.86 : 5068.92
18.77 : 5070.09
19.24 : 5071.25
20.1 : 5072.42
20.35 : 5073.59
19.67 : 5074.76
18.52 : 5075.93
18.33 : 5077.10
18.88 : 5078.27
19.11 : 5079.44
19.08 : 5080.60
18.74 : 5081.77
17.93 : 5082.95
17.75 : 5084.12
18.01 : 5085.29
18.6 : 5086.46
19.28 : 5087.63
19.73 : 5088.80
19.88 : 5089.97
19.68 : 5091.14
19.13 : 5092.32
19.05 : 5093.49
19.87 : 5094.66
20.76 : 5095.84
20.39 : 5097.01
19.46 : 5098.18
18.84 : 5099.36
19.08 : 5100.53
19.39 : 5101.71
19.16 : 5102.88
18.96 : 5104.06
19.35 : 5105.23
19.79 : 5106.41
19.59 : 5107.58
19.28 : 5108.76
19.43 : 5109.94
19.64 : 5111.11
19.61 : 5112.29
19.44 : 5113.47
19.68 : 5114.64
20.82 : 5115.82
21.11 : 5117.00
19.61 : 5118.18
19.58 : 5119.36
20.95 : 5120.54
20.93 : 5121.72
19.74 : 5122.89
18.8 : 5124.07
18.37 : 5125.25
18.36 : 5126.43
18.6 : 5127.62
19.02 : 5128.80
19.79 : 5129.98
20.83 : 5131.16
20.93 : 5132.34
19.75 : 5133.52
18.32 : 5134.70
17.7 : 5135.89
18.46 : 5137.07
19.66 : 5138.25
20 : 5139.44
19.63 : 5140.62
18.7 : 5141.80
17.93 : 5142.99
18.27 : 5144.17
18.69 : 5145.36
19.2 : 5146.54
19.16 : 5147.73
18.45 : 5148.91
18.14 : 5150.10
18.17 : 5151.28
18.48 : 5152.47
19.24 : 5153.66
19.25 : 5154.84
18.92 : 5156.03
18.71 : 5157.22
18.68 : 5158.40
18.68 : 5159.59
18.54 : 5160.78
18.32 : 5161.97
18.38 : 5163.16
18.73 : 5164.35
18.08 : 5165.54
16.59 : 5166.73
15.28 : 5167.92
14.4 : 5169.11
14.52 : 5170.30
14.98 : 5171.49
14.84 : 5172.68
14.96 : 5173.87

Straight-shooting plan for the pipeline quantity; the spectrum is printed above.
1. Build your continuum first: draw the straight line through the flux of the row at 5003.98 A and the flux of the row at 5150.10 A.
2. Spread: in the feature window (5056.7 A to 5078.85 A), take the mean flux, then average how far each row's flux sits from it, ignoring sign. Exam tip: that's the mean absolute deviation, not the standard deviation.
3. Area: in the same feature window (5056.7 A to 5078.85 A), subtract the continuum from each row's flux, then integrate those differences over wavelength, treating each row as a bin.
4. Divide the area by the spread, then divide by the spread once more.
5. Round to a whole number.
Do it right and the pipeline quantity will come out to 36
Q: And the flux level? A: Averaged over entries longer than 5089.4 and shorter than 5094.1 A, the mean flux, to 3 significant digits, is 19.4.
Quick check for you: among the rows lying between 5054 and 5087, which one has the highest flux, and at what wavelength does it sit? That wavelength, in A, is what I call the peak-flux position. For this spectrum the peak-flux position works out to 5059.59 A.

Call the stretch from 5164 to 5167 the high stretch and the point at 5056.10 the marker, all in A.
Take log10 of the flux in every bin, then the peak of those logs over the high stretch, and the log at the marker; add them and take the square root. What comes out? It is 1.61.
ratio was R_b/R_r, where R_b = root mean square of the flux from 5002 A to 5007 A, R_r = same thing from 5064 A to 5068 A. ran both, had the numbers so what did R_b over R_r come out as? 1.00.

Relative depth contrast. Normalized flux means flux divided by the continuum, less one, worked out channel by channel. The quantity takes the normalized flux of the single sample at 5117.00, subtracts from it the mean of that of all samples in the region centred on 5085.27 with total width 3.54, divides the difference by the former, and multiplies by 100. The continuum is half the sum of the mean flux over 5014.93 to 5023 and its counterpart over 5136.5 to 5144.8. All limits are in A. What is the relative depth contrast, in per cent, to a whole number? 119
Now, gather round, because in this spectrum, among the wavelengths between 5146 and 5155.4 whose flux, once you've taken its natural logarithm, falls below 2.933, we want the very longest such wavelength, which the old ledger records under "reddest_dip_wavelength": 5152.47 A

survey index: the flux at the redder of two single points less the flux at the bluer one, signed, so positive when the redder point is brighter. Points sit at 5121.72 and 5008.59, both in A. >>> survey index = 2.5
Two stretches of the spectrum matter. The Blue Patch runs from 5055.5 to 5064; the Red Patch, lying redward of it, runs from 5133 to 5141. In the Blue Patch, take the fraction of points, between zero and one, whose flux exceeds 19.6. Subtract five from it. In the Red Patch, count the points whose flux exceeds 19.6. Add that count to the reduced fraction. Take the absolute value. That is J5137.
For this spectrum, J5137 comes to 0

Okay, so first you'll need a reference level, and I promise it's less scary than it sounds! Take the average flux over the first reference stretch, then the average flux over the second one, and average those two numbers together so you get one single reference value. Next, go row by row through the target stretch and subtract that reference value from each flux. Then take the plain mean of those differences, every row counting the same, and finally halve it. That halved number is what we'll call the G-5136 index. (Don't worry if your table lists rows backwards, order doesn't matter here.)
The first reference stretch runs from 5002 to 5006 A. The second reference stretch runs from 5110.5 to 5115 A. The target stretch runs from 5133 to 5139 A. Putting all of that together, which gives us -0.4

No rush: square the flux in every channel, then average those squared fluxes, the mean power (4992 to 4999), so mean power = 422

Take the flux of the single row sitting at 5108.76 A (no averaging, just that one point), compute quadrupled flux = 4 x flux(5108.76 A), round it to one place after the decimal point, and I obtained 77.1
